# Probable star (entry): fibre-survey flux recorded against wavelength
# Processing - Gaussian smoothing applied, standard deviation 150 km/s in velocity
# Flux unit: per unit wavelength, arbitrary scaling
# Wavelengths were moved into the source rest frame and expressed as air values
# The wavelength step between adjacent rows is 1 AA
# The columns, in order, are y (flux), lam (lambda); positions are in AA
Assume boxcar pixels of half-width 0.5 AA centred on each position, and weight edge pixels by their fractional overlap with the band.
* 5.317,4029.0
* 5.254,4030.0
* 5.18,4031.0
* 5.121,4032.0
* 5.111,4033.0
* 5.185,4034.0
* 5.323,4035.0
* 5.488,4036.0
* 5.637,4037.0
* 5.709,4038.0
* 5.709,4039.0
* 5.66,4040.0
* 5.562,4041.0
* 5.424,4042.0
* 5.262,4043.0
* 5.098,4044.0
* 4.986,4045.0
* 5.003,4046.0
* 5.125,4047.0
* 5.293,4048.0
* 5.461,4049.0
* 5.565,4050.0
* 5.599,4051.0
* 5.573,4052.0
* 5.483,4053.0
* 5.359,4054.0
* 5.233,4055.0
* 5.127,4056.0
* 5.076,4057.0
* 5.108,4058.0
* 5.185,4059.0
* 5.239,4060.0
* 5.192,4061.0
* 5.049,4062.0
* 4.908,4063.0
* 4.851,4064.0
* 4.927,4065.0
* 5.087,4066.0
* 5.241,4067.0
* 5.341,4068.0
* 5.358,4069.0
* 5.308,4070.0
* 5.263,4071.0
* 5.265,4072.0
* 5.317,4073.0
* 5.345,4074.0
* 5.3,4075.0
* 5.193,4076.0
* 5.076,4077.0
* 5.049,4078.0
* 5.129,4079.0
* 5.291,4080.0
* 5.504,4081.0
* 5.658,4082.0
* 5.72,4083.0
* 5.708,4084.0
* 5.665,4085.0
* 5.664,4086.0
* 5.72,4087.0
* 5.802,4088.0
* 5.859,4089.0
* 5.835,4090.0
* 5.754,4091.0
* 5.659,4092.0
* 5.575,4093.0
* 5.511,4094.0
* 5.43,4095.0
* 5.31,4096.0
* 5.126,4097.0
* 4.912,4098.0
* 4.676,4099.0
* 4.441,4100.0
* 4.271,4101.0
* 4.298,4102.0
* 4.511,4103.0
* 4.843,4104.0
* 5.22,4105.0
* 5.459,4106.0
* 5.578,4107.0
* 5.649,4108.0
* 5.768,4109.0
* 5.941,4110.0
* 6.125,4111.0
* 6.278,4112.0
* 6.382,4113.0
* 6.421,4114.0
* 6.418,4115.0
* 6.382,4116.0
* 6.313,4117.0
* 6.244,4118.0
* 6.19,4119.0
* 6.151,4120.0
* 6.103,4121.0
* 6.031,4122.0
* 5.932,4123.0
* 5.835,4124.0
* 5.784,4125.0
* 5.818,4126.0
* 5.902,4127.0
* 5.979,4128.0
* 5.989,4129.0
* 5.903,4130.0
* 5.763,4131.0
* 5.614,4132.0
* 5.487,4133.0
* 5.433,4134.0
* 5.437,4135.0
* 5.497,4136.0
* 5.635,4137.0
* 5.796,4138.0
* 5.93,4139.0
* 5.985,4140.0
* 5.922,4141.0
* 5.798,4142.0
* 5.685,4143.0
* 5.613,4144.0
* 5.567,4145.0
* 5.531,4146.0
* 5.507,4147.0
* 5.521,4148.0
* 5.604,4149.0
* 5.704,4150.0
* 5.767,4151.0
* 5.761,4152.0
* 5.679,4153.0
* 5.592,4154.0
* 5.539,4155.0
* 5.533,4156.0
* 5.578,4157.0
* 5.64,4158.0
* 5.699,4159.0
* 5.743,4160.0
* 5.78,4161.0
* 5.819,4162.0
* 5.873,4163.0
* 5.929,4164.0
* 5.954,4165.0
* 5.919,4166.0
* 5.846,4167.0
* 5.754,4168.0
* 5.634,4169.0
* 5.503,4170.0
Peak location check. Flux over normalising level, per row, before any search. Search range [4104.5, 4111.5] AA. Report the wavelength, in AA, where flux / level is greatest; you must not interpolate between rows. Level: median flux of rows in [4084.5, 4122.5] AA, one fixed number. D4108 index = 4111.0 AA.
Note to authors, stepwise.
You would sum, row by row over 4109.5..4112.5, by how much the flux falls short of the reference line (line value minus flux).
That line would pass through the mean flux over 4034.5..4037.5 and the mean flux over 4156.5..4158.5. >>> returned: -1.7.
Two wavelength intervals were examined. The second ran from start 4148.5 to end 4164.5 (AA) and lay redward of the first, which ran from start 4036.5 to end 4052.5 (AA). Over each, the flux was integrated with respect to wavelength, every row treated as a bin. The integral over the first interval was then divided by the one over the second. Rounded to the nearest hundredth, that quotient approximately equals 0.95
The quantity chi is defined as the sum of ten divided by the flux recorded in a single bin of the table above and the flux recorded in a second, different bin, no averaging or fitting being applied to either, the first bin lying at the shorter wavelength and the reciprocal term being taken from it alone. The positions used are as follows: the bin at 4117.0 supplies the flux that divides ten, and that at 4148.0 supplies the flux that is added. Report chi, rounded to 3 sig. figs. 7.11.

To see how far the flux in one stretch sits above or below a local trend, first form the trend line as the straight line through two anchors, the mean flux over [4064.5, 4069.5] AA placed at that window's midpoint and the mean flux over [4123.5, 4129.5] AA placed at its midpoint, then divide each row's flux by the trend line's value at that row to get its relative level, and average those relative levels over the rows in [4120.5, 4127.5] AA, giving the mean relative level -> 1.01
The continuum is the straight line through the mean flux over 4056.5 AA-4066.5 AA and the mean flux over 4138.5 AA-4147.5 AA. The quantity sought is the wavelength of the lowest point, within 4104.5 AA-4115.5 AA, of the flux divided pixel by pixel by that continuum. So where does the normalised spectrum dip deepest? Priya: 4105.0 AA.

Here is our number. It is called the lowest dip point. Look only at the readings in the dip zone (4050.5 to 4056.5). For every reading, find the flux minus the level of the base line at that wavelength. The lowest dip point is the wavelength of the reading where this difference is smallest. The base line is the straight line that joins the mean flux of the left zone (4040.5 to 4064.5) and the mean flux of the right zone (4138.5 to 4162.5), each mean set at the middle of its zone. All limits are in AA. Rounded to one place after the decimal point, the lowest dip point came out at 4056.0 AA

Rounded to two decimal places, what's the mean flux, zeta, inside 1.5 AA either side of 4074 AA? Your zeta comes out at 5.32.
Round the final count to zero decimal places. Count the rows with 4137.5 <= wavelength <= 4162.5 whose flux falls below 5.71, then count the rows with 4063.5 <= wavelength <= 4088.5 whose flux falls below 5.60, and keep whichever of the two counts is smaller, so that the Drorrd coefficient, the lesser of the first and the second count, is 15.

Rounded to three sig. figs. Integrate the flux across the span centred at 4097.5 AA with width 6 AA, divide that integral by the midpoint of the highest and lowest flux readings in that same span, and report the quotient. 6.06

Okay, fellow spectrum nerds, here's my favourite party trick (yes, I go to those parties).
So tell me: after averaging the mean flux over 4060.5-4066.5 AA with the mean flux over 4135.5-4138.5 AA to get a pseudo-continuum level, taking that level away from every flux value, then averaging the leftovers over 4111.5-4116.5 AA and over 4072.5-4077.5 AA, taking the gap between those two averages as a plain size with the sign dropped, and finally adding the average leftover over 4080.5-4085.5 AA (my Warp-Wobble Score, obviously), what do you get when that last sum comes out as 1.5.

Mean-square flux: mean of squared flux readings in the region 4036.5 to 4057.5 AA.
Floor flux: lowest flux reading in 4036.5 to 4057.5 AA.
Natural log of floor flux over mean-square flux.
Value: -1.76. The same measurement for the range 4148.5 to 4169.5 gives -1.78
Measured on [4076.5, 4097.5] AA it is -1.80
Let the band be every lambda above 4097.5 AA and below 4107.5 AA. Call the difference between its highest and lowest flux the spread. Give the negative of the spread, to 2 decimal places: -1.31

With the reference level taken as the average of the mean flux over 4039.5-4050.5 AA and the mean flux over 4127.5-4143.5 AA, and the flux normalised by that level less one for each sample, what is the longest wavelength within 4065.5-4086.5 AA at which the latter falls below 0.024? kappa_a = 4082.0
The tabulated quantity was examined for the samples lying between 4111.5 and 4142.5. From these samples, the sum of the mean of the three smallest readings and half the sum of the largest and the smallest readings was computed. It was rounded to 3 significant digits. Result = 11.4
